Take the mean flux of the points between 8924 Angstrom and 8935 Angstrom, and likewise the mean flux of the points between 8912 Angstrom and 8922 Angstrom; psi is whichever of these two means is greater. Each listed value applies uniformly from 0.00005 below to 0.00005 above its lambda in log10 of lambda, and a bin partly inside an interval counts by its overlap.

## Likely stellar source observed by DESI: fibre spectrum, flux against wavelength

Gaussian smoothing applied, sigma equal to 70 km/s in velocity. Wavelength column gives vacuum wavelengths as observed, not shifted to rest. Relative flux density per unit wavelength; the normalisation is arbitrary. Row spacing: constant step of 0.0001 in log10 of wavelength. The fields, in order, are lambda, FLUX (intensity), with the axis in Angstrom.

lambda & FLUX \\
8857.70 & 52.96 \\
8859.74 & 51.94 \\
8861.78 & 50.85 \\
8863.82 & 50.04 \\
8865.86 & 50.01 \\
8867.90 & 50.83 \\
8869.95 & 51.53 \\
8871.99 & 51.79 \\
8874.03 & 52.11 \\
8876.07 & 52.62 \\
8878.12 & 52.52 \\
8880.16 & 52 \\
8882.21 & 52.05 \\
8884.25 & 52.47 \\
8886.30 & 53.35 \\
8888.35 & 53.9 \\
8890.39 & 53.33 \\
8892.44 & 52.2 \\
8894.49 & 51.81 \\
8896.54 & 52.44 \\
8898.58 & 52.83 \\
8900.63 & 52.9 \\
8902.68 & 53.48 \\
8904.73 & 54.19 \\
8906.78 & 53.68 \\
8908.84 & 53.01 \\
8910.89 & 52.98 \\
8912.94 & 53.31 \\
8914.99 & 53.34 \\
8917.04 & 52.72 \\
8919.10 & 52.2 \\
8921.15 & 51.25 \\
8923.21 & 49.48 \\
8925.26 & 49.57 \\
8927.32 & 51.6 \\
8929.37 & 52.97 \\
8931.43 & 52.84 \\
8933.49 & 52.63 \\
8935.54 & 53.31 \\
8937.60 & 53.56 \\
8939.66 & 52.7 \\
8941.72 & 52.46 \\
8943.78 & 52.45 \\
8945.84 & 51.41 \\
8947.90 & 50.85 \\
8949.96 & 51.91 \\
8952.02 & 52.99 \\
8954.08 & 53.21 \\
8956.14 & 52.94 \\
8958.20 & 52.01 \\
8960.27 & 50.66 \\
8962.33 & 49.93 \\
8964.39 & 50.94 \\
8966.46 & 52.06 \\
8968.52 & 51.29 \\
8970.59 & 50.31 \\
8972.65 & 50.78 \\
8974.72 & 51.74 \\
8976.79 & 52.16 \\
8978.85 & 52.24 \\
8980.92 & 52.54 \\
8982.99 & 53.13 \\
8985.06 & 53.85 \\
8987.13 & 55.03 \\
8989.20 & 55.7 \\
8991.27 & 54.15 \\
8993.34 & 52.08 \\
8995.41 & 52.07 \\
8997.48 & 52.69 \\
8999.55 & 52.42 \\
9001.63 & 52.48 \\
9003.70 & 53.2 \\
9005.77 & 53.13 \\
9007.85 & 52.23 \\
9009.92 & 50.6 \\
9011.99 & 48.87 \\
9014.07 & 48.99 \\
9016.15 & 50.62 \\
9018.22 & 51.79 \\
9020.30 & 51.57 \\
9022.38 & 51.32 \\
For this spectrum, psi 52.6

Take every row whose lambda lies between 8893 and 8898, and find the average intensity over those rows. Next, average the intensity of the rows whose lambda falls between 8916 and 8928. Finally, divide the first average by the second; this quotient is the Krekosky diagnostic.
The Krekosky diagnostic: 1.02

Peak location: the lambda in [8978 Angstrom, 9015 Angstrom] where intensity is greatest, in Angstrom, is 8989.20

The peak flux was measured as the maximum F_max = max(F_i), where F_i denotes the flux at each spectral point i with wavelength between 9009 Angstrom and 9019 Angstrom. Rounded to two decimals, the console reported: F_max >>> 51.79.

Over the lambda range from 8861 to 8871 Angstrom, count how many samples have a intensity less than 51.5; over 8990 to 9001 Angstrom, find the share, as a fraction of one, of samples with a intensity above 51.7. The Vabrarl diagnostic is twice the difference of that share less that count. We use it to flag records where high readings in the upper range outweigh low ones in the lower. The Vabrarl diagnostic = -6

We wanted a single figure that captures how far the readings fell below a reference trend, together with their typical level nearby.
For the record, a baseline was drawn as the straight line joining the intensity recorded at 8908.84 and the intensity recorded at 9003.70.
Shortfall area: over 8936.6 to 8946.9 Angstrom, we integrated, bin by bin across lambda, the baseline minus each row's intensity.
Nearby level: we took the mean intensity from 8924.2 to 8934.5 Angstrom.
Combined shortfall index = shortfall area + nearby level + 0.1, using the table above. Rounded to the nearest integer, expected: 58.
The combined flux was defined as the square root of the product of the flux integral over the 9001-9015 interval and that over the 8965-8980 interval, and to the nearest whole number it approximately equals 745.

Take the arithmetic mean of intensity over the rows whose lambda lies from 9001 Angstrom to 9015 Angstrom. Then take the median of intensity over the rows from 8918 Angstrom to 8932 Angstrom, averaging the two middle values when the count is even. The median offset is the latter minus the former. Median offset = 0.24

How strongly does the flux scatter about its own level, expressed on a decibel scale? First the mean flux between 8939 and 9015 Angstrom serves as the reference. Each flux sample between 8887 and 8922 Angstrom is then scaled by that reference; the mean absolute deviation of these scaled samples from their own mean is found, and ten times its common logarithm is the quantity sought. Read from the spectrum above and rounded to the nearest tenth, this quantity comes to -19.5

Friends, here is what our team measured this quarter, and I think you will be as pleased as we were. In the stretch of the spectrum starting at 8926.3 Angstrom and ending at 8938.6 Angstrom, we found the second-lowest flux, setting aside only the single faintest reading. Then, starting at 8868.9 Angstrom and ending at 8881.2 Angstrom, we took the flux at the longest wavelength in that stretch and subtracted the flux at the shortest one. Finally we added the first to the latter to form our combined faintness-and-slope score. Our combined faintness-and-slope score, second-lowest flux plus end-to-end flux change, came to 53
